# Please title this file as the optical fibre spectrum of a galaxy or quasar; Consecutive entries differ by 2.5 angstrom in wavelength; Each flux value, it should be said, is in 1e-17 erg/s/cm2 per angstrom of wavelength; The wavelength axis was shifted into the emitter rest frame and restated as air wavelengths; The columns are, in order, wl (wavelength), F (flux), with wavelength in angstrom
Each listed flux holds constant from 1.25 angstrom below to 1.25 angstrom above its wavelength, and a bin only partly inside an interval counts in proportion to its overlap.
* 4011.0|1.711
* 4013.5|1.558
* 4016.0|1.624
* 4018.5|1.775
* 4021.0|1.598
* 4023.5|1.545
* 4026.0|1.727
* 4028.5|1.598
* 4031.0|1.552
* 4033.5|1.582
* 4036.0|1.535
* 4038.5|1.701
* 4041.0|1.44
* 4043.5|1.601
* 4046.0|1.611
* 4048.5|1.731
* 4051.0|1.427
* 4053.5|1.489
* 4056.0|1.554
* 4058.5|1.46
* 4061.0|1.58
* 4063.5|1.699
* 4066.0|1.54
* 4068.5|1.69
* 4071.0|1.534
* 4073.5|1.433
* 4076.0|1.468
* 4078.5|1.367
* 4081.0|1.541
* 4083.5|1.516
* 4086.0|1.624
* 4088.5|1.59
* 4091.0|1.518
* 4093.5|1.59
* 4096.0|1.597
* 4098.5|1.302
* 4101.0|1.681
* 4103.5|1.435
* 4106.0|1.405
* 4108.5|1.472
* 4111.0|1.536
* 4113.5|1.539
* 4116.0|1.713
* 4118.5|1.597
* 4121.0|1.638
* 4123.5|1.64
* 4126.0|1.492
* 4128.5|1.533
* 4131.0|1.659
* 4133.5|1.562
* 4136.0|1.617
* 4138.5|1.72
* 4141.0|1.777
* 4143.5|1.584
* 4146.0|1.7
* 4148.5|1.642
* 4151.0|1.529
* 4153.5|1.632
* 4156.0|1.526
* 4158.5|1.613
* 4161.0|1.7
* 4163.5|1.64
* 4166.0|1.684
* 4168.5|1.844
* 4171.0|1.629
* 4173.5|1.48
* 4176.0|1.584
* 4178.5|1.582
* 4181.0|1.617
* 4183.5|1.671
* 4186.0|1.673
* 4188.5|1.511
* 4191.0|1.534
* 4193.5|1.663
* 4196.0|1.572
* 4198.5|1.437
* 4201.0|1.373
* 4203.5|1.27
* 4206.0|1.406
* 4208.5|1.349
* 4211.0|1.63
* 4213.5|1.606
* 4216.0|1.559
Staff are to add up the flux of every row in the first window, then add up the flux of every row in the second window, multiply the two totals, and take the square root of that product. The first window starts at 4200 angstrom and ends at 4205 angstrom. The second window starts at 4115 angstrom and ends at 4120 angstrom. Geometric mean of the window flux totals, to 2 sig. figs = 3.0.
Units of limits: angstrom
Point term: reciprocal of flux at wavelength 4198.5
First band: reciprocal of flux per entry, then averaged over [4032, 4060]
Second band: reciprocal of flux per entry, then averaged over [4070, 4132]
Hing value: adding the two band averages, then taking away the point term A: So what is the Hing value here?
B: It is 0.60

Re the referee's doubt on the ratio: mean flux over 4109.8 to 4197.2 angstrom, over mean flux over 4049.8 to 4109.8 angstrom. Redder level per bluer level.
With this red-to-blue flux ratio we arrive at 1.064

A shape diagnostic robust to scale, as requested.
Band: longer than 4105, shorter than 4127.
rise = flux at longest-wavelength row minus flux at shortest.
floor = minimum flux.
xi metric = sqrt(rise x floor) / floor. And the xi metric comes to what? 0.25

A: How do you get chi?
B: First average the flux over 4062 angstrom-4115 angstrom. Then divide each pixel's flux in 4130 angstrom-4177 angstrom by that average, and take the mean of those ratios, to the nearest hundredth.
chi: 1.07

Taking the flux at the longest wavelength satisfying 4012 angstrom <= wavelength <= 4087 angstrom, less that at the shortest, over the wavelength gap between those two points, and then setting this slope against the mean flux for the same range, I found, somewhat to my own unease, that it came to 0.001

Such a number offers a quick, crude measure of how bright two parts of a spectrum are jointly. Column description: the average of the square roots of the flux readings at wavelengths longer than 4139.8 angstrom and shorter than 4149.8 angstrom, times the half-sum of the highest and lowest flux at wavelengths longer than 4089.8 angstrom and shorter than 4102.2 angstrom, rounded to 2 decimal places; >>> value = 1.93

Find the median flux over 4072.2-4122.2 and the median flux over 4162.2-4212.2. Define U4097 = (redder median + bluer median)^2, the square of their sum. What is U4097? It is 9.7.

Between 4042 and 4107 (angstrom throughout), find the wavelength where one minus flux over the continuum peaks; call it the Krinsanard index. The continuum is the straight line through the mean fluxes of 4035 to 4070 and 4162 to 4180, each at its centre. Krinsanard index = 4098.5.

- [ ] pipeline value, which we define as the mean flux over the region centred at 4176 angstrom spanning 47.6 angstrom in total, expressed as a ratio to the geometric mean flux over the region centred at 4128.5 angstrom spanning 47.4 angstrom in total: 1.01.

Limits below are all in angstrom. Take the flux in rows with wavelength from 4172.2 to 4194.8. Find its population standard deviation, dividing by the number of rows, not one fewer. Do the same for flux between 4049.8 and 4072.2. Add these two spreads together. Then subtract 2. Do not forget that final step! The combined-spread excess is -1.84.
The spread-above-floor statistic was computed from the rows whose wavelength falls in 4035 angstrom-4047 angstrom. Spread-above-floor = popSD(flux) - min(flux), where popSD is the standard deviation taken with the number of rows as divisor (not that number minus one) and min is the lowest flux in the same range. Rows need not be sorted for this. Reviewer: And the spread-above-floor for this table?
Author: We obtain -1.35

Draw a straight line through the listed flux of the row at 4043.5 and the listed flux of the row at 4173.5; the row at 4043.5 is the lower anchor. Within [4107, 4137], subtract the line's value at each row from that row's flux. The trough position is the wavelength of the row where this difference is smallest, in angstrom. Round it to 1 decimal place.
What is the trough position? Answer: 4108.5 angstrom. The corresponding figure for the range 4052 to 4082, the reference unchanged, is 4078.5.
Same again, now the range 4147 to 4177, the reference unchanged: 4173.5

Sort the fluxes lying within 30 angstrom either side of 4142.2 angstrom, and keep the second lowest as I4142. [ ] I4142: 1.526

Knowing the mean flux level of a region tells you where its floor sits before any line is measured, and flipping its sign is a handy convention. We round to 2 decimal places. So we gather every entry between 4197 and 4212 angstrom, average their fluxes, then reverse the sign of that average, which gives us -1.41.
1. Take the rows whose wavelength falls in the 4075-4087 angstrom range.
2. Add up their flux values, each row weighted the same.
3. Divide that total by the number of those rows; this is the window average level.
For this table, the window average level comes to 1.50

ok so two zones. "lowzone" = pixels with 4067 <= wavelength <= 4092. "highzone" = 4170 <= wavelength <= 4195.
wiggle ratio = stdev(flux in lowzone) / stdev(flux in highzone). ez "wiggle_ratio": 1.36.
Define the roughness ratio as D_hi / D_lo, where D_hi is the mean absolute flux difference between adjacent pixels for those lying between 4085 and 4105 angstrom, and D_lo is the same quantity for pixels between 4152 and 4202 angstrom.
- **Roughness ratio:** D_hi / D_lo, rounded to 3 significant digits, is 1.75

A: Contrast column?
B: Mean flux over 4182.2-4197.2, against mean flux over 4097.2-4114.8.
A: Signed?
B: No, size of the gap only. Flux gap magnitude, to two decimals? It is 0.12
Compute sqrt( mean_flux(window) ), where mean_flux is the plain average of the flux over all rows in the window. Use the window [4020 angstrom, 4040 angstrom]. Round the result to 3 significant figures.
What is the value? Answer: 1.27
